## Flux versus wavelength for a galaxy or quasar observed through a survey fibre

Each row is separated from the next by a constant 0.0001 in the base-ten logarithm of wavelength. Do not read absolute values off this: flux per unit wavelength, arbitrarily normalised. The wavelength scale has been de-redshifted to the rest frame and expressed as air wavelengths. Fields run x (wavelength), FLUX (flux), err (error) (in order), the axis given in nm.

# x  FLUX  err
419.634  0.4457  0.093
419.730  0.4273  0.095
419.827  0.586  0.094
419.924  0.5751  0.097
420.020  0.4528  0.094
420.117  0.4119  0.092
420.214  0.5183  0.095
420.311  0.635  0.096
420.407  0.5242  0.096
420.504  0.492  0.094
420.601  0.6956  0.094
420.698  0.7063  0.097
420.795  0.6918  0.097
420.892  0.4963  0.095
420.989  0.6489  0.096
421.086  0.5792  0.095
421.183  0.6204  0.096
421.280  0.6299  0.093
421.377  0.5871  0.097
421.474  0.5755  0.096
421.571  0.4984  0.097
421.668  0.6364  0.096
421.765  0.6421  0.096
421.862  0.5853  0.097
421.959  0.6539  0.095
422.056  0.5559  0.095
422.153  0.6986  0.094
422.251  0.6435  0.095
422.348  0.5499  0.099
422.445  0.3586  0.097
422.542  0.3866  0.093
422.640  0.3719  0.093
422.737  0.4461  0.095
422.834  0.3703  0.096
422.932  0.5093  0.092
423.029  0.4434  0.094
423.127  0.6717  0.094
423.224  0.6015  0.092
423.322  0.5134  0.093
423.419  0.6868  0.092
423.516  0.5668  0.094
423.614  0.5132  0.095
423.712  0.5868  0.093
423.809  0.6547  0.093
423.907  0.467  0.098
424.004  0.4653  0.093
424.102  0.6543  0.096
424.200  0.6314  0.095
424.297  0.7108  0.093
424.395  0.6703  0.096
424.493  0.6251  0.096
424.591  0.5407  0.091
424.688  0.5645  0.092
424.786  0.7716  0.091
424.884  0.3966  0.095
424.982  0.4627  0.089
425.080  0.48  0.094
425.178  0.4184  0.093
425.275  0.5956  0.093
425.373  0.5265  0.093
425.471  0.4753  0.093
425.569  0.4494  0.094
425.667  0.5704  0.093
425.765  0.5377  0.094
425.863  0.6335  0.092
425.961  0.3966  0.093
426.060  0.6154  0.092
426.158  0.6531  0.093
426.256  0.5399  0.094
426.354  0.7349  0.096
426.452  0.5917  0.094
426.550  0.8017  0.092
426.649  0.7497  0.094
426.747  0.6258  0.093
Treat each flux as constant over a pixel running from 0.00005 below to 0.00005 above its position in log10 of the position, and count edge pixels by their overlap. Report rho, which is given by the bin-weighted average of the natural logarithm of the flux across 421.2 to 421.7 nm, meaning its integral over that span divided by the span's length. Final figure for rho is -0.54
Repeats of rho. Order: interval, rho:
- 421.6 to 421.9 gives -0.49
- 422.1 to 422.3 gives -0.40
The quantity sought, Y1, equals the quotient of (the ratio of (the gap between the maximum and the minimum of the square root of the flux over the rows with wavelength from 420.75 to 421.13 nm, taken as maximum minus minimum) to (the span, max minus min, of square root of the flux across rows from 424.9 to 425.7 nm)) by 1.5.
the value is 0.7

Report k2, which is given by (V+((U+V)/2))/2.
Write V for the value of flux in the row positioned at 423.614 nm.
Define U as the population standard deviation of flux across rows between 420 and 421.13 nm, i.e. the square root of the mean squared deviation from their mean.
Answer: 0.41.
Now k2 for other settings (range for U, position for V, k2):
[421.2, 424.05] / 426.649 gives 0.59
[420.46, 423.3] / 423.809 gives 0.52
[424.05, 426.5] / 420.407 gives 0.42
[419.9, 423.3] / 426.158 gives 0.52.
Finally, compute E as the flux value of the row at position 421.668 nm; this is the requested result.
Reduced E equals 0.6364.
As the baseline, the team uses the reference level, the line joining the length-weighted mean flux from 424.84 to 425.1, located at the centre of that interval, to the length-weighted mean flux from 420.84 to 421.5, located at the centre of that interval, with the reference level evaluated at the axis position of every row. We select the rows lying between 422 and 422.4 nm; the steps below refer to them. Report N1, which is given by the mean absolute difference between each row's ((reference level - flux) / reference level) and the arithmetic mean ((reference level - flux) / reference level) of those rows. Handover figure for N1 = 0.11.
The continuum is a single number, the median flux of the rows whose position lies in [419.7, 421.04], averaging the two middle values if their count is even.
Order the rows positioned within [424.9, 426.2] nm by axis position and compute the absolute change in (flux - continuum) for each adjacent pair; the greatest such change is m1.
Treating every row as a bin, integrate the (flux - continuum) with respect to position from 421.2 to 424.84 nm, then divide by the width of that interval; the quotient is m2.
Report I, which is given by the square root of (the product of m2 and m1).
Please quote 0.07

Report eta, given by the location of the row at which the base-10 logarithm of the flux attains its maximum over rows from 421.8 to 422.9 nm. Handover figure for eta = 422.153 nm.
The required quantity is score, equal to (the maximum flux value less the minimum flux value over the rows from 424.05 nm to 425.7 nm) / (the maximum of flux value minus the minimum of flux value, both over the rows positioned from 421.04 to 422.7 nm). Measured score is 1.1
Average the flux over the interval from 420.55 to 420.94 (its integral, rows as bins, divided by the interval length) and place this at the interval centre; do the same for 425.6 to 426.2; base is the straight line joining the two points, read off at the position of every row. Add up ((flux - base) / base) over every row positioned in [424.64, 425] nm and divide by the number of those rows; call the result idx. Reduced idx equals -0.05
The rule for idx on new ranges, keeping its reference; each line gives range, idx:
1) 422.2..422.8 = -0.26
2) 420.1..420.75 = -0.13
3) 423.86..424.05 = -0.22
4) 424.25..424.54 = 0.14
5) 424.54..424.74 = -0.05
